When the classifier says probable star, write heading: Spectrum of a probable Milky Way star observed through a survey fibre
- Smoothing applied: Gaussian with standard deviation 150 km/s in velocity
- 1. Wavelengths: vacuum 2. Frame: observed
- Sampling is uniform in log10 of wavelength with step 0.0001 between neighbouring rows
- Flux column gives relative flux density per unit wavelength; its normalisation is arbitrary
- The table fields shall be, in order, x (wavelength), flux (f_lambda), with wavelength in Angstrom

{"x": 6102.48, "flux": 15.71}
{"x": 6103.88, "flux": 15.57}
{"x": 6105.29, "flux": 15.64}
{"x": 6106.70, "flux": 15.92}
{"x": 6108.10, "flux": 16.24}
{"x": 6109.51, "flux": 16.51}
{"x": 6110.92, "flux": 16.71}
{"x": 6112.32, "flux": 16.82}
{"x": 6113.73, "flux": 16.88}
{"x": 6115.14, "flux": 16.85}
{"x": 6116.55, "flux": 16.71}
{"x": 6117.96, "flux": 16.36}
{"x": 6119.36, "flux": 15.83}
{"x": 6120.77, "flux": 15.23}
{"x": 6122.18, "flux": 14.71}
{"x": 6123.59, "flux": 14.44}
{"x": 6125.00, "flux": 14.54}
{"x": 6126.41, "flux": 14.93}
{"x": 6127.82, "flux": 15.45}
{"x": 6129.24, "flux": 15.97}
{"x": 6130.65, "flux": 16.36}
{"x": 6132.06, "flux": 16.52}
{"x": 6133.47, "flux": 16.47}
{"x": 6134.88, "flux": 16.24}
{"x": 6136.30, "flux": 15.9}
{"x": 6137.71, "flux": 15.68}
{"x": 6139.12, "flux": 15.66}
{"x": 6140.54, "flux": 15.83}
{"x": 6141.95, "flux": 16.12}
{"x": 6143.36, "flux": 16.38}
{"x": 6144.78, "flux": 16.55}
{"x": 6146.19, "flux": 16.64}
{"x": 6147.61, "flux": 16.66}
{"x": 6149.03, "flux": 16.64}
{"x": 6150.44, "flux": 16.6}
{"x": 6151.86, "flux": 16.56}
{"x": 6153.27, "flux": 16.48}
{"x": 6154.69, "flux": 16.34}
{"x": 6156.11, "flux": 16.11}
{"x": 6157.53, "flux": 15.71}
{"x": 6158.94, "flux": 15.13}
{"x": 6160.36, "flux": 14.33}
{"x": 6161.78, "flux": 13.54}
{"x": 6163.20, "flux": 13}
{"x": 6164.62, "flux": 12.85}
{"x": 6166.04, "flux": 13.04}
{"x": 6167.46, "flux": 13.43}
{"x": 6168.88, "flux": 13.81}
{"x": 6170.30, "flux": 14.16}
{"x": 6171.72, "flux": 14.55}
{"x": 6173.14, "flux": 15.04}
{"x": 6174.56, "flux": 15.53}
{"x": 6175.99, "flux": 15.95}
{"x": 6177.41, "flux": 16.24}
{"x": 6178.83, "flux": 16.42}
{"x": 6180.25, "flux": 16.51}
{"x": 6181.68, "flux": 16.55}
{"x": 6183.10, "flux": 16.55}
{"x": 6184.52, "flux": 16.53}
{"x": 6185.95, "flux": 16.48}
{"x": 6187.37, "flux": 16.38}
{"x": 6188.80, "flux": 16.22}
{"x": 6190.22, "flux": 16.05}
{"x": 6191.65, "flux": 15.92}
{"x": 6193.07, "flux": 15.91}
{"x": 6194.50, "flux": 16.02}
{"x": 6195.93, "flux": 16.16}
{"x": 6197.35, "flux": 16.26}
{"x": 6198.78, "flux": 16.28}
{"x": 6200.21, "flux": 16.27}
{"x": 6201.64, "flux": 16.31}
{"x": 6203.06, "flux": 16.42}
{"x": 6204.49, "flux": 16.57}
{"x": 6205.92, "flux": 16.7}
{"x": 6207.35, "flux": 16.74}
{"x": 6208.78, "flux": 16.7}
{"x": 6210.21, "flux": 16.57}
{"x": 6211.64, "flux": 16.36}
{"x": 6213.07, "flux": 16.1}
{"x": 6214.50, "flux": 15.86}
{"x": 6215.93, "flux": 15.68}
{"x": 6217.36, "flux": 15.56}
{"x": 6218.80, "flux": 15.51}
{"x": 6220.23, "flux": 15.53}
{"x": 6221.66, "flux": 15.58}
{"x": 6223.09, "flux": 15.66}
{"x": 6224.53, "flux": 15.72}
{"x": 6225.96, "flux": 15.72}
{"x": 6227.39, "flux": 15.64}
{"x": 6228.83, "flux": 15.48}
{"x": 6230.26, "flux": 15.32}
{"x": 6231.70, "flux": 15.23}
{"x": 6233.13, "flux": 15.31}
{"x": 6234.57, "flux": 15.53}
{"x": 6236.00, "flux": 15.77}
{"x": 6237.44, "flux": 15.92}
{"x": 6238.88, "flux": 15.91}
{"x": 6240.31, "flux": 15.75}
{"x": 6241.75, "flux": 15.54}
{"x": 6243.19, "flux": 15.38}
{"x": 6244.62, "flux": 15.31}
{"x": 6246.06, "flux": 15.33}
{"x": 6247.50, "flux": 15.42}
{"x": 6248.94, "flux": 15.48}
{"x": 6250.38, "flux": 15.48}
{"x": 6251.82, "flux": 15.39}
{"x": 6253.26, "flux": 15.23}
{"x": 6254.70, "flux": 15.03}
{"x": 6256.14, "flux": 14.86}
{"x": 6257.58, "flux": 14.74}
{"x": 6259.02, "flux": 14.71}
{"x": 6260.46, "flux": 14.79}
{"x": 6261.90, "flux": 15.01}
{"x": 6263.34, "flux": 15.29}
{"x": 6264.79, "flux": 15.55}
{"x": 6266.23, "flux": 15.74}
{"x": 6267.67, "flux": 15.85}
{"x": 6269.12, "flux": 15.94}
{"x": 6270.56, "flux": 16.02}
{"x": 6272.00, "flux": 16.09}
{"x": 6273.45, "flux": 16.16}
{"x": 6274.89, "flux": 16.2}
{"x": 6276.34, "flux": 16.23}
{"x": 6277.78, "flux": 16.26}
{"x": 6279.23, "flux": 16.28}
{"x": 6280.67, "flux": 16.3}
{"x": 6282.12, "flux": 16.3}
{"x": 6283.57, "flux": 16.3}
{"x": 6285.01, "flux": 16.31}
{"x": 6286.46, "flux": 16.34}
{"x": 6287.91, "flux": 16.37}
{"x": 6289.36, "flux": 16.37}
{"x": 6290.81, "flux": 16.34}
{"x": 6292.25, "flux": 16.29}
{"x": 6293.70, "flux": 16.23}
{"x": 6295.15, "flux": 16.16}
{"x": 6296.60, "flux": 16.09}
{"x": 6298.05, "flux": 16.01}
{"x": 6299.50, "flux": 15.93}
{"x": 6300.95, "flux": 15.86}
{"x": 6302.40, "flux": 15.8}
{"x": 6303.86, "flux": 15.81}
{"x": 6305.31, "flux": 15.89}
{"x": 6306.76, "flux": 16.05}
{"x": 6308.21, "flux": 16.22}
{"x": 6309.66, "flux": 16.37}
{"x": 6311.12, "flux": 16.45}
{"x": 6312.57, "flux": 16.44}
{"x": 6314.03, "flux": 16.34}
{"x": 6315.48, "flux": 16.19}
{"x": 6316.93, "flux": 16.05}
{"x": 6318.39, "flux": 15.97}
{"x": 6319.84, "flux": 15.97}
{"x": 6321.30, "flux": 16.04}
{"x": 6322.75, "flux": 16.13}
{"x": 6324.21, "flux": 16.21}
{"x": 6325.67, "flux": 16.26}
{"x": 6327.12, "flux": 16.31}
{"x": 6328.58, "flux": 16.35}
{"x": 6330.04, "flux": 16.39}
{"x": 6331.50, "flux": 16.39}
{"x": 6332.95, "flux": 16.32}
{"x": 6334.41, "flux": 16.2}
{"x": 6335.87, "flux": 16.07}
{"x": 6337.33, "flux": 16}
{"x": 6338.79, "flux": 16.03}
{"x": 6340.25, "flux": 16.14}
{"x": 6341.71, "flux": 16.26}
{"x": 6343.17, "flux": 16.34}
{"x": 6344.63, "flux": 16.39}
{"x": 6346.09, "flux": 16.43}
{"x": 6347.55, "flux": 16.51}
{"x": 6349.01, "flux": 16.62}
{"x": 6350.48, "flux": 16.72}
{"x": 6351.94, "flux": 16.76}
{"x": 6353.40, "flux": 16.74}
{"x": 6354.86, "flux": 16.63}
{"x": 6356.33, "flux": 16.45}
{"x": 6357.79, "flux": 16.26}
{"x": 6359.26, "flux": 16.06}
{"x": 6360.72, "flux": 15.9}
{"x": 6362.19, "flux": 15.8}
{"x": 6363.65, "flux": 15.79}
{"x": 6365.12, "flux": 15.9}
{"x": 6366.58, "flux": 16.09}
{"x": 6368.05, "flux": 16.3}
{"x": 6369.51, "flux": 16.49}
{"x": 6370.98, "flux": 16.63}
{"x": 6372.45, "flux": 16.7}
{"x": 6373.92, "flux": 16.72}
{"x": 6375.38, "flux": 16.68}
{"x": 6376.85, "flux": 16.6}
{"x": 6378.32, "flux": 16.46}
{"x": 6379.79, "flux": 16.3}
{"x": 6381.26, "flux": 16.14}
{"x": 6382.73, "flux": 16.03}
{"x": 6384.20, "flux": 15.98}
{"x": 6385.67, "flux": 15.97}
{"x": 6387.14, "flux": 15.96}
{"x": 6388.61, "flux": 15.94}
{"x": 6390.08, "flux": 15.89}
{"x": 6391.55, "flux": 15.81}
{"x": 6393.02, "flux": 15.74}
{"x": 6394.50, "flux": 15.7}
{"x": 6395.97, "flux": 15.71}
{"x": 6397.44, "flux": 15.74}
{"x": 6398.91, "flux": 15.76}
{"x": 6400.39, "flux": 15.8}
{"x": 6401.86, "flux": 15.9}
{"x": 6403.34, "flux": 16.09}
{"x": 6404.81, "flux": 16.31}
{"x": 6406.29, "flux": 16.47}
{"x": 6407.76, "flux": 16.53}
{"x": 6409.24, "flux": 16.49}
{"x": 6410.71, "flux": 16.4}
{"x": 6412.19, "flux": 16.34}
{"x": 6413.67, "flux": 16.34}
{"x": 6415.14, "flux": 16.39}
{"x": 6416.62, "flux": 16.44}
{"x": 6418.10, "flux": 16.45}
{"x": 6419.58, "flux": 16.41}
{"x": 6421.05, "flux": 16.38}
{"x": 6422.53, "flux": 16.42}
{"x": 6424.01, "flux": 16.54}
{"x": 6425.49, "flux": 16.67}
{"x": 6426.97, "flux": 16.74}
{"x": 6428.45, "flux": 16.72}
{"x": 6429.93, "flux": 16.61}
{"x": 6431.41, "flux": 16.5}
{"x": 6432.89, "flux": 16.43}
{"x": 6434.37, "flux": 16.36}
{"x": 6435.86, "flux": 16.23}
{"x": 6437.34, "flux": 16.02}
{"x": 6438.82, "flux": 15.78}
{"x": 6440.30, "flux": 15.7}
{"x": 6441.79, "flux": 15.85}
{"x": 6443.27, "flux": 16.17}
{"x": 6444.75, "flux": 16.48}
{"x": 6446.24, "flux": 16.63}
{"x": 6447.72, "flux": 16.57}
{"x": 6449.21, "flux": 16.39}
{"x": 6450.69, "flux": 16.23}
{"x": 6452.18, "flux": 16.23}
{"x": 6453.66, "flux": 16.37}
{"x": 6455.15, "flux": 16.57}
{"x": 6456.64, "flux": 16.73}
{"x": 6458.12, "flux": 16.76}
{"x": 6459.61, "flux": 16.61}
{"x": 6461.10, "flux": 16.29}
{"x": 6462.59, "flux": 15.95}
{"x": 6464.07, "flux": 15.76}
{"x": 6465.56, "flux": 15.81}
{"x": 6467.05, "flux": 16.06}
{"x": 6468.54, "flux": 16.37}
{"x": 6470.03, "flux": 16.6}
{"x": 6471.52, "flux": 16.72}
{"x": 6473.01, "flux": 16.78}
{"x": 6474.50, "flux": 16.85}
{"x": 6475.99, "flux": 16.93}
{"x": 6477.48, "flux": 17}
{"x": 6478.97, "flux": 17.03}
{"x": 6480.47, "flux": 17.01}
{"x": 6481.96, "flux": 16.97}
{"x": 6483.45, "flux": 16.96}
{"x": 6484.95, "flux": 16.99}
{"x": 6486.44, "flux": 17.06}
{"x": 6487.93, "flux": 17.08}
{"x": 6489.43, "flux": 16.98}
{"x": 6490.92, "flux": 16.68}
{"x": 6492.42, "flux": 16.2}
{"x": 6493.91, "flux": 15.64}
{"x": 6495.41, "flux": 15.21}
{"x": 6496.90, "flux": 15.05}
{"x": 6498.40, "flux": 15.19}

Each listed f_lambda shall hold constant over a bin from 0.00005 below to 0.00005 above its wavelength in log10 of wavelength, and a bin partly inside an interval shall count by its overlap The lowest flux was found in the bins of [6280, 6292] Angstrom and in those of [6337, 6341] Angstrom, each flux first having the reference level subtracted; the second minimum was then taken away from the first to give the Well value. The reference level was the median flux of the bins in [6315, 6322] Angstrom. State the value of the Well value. 0.3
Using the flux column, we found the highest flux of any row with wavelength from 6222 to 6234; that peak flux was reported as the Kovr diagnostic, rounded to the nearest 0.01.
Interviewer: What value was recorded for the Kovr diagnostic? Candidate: 15.72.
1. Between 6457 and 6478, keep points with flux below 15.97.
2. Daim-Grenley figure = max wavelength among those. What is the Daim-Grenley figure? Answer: 6465.56 Angstrom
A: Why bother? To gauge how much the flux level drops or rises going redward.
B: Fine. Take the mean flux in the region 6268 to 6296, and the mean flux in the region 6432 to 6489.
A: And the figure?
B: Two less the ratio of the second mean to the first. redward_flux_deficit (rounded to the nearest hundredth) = 0.98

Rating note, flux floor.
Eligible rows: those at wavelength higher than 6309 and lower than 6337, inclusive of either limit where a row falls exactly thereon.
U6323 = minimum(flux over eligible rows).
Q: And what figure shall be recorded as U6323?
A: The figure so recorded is 15.97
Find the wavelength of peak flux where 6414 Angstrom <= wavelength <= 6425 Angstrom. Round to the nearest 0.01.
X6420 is 6424.01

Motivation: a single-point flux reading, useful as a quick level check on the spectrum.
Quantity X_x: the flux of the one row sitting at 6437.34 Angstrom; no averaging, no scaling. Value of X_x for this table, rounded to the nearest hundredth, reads 16.02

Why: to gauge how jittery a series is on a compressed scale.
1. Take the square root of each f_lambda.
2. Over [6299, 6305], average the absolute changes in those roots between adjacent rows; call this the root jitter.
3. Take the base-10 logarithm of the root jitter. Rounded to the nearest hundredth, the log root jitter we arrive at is -2.23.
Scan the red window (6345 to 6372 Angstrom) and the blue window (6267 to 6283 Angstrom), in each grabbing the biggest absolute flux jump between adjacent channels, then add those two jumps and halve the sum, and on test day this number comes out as 0.15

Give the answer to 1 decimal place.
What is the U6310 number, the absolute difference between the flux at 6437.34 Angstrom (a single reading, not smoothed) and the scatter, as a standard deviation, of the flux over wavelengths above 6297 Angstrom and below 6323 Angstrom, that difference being 15.8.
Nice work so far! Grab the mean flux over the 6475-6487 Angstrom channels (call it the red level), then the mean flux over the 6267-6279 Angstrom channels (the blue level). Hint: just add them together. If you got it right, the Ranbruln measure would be 33.1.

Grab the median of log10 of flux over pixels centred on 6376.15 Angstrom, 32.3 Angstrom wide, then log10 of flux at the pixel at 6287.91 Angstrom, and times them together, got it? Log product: 1.46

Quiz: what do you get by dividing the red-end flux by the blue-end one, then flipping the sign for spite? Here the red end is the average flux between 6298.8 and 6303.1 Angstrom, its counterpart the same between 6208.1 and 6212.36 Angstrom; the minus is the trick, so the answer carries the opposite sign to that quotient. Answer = -0.96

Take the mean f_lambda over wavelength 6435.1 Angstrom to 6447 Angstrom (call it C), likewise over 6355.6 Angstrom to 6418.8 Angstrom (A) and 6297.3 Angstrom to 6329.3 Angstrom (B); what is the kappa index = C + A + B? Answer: 48.4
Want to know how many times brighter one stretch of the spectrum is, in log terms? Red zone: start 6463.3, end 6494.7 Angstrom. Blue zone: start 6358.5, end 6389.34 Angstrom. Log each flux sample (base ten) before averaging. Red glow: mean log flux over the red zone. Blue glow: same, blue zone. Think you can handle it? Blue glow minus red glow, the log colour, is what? -0.011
